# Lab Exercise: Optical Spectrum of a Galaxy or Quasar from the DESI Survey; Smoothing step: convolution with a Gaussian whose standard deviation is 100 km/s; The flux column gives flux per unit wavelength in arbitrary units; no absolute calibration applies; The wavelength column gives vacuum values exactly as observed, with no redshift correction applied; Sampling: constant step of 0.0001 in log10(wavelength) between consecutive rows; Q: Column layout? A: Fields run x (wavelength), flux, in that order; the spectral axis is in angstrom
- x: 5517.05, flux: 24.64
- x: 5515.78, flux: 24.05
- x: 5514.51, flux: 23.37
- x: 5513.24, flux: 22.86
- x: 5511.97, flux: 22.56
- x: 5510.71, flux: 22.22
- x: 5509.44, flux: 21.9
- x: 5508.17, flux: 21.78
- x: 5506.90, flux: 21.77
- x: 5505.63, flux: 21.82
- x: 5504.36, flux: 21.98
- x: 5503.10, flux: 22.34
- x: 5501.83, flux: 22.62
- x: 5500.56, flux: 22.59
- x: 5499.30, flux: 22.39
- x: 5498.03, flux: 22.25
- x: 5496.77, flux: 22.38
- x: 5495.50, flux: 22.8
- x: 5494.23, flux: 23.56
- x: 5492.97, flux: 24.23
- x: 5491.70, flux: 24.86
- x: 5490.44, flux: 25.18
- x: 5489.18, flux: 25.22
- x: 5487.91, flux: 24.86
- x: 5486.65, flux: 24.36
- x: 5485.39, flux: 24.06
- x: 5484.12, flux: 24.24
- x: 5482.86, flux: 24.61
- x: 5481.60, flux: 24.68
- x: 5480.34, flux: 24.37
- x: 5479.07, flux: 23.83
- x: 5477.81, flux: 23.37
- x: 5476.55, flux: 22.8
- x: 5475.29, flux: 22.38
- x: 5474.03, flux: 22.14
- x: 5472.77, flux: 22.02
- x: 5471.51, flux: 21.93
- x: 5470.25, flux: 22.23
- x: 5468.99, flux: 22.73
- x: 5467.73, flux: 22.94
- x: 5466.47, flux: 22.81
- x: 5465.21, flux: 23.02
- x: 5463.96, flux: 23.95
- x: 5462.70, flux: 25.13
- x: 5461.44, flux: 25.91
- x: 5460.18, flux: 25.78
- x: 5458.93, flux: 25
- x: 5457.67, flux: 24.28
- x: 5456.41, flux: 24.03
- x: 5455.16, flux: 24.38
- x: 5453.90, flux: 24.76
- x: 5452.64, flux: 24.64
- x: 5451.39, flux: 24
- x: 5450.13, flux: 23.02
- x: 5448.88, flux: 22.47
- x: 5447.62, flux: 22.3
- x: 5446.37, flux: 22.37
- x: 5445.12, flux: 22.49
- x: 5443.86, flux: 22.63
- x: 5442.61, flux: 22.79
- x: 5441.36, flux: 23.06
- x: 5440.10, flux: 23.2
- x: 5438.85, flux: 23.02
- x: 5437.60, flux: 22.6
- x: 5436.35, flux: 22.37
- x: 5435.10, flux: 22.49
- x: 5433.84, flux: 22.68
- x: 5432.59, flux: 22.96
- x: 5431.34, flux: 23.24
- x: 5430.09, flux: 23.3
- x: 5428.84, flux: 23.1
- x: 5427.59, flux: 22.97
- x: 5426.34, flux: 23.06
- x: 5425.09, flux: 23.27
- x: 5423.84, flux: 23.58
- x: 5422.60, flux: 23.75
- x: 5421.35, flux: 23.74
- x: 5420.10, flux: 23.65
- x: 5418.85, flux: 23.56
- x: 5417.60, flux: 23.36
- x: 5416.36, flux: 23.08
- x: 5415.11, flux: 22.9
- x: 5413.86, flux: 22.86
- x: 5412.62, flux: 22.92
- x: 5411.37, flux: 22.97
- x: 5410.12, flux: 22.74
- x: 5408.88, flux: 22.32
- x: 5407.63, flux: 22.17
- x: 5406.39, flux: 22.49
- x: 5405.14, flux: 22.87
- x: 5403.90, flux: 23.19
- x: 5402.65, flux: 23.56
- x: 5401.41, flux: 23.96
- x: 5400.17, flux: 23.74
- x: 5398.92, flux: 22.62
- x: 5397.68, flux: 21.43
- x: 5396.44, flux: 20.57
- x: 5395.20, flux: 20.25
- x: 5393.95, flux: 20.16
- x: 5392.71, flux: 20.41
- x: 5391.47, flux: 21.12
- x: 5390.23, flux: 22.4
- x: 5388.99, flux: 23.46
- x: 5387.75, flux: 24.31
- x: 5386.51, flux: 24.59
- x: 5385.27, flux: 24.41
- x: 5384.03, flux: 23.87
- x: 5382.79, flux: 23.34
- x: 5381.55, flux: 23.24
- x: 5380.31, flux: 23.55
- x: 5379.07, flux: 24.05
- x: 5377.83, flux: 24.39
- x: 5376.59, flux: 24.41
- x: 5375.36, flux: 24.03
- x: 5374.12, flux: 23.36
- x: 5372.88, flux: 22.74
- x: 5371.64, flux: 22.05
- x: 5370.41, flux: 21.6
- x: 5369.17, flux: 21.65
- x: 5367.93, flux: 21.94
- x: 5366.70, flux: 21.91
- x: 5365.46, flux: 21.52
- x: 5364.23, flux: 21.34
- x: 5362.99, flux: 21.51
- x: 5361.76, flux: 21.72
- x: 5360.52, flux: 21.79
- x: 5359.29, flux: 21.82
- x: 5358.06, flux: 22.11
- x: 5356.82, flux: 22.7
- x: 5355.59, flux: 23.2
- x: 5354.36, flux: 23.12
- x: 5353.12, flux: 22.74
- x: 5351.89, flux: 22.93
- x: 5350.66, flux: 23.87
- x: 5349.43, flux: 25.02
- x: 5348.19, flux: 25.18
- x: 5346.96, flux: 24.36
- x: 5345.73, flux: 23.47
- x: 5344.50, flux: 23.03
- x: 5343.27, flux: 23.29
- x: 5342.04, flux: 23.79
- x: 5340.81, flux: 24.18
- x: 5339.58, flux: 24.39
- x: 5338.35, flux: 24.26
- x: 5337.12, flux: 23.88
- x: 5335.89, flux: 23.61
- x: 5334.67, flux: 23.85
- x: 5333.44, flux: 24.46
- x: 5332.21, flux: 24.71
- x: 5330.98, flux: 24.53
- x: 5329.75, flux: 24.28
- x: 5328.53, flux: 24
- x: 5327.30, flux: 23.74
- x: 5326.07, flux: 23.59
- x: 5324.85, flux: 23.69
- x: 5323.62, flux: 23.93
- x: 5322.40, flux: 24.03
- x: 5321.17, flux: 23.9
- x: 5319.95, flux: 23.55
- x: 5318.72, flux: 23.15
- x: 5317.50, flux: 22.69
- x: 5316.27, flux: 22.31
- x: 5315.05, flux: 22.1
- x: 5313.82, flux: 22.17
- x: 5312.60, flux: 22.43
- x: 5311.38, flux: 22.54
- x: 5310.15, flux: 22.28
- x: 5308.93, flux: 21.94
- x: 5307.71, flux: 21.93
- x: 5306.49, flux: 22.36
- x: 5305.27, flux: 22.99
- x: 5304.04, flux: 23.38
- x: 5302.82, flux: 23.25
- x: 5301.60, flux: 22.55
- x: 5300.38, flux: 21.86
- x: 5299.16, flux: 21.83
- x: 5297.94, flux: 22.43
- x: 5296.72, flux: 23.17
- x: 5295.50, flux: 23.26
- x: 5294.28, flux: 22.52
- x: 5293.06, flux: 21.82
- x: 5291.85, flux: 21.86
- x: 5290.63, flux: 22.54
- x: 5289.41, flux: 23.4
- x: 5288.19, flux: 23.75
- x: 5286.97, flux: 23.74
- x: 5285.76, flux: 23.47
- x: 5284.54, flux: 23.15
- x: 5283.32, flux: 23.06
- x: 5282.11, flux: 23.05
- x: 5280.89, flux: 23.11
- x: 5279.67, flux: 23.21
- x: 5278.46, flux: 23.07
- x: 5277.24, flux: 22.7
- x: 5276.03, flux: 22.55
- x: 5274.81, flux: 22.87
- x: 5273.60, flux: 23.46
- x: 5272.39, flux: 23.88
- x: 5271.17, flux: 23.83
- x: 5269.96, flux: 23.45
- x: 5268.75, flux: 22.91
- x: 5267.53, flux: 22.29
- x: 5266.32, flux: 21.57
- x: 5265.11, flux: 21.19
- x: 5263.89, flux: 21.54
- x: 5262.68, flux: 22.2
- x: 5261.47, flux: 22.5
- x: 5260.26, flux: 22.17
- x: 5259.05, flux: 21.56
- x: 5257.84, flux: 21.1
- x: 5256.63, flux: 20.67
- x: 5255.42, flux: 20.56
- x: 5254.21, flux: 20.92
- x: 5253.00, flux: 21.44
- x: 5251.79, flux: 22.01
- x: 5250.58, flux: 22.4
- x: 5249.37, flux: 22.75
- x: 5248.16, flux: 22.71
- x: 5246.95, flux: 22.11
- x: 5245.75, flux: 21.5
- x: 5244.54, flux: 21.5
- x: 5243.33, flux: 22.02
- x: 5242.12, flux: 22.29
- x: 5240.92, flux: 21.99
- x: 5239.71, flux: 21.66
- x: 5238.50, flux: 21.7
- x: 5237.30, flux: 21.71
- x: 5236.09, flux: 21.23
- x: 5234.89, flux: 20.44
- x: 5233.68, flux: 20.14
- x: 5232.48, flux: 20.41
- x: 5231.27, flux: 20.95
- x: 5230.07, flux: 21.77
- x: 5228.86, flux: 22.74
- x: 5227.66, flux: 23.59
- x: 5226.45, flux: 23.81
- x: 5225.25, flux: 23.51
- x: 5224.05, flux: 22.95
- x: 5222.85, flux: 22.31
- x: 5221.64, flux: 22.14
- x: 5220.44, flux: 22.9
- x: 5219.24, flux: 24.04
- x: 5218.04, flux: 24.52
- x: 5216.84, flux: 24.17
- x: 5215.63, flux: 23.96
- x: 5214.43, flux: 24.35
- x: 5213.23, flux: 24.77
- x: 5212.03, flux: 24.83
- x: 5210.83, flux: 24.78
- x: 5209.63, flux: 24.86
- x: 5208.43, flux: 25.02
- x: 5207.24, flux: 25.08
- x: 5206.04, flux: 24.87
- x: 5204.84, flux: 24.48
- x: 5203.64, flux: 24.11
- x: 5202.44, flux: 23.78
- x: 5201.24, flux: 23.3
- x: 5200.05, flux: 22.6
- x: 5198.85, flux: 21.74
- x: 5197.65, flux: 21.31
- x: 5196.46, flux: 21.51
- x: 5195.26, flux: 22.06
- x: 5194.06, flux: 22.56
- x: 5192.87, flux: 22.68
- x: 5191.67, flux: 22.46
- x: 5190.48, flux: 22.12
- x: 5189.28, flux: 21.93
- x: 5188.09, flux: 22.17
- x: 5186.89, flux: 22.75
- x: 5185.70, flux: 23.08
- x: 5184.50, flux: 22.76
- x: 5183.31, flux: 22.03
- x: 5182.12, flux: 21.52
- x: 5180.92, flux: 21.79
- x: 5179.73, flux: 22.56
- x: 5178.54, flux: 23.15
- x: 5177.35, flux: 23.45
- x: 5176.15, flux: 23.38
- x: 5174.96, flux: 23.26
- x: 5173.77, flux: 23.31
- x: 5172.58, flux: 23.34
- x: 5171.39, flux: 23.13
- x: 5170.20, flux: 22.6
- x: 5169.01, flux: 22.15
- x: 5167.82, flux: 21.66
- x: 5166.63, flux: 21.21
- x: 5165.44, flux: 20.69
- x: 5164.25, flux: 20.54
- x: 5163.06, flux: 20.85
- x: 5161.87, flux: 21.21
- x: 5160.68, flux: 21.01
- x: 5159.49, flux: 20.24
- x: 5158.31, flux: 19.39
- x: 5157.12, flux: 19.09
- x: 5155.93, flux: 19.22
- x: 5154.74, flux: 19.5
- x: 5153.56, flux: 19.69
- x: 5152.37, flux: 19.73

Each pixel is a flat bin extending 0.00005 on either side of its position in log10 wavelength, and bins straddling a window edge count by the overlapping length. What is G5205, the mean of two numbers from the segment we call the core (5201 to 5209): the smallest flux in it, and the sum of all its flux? 97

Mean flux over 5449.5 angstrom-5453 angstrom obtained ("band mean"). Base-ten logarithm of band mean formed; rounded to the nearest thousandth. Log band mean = 1.378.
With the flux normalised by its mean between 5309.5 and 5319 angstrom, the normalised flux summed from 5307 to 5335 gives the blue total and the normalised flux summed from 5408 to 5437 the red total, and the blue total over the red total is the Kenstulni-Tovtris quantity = 1.01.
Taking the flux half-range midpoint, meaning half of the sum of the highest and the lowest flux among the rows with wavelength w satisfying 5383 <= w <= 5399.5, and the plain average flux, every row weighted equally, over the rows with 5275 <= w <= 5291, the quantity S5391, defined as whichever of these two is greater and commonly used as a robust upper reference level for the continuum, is 23.1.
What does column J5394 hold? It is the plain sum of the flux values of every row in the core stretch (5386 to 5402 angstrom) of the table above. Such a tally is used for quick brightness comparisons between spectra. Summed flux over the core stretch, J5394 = 289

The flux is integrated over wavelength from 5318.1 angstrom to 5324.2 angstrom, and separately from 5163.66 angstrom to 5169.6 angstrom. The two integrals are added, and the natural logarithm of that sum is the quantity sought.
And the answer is 5.60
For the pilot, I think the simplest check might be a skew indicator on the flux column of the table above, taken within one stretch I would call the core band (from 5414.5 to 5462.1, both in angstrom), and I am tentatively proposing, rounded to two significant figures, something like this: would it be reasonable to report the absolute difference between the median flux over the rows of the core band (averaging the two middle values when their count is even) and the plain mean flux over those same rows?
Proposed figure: 0.27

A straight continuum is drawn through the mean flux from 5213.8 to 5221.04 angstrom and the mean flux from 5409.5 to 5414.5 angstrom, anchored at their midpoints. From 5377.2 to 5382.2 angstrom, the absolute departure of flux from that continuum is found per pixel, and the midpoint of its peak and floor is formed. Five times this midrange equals 3.8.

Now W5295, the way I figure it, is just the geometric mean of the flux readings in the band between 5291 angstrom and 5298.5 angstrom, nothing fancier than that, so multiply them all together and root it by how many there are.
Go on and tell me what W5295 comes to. 22.5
